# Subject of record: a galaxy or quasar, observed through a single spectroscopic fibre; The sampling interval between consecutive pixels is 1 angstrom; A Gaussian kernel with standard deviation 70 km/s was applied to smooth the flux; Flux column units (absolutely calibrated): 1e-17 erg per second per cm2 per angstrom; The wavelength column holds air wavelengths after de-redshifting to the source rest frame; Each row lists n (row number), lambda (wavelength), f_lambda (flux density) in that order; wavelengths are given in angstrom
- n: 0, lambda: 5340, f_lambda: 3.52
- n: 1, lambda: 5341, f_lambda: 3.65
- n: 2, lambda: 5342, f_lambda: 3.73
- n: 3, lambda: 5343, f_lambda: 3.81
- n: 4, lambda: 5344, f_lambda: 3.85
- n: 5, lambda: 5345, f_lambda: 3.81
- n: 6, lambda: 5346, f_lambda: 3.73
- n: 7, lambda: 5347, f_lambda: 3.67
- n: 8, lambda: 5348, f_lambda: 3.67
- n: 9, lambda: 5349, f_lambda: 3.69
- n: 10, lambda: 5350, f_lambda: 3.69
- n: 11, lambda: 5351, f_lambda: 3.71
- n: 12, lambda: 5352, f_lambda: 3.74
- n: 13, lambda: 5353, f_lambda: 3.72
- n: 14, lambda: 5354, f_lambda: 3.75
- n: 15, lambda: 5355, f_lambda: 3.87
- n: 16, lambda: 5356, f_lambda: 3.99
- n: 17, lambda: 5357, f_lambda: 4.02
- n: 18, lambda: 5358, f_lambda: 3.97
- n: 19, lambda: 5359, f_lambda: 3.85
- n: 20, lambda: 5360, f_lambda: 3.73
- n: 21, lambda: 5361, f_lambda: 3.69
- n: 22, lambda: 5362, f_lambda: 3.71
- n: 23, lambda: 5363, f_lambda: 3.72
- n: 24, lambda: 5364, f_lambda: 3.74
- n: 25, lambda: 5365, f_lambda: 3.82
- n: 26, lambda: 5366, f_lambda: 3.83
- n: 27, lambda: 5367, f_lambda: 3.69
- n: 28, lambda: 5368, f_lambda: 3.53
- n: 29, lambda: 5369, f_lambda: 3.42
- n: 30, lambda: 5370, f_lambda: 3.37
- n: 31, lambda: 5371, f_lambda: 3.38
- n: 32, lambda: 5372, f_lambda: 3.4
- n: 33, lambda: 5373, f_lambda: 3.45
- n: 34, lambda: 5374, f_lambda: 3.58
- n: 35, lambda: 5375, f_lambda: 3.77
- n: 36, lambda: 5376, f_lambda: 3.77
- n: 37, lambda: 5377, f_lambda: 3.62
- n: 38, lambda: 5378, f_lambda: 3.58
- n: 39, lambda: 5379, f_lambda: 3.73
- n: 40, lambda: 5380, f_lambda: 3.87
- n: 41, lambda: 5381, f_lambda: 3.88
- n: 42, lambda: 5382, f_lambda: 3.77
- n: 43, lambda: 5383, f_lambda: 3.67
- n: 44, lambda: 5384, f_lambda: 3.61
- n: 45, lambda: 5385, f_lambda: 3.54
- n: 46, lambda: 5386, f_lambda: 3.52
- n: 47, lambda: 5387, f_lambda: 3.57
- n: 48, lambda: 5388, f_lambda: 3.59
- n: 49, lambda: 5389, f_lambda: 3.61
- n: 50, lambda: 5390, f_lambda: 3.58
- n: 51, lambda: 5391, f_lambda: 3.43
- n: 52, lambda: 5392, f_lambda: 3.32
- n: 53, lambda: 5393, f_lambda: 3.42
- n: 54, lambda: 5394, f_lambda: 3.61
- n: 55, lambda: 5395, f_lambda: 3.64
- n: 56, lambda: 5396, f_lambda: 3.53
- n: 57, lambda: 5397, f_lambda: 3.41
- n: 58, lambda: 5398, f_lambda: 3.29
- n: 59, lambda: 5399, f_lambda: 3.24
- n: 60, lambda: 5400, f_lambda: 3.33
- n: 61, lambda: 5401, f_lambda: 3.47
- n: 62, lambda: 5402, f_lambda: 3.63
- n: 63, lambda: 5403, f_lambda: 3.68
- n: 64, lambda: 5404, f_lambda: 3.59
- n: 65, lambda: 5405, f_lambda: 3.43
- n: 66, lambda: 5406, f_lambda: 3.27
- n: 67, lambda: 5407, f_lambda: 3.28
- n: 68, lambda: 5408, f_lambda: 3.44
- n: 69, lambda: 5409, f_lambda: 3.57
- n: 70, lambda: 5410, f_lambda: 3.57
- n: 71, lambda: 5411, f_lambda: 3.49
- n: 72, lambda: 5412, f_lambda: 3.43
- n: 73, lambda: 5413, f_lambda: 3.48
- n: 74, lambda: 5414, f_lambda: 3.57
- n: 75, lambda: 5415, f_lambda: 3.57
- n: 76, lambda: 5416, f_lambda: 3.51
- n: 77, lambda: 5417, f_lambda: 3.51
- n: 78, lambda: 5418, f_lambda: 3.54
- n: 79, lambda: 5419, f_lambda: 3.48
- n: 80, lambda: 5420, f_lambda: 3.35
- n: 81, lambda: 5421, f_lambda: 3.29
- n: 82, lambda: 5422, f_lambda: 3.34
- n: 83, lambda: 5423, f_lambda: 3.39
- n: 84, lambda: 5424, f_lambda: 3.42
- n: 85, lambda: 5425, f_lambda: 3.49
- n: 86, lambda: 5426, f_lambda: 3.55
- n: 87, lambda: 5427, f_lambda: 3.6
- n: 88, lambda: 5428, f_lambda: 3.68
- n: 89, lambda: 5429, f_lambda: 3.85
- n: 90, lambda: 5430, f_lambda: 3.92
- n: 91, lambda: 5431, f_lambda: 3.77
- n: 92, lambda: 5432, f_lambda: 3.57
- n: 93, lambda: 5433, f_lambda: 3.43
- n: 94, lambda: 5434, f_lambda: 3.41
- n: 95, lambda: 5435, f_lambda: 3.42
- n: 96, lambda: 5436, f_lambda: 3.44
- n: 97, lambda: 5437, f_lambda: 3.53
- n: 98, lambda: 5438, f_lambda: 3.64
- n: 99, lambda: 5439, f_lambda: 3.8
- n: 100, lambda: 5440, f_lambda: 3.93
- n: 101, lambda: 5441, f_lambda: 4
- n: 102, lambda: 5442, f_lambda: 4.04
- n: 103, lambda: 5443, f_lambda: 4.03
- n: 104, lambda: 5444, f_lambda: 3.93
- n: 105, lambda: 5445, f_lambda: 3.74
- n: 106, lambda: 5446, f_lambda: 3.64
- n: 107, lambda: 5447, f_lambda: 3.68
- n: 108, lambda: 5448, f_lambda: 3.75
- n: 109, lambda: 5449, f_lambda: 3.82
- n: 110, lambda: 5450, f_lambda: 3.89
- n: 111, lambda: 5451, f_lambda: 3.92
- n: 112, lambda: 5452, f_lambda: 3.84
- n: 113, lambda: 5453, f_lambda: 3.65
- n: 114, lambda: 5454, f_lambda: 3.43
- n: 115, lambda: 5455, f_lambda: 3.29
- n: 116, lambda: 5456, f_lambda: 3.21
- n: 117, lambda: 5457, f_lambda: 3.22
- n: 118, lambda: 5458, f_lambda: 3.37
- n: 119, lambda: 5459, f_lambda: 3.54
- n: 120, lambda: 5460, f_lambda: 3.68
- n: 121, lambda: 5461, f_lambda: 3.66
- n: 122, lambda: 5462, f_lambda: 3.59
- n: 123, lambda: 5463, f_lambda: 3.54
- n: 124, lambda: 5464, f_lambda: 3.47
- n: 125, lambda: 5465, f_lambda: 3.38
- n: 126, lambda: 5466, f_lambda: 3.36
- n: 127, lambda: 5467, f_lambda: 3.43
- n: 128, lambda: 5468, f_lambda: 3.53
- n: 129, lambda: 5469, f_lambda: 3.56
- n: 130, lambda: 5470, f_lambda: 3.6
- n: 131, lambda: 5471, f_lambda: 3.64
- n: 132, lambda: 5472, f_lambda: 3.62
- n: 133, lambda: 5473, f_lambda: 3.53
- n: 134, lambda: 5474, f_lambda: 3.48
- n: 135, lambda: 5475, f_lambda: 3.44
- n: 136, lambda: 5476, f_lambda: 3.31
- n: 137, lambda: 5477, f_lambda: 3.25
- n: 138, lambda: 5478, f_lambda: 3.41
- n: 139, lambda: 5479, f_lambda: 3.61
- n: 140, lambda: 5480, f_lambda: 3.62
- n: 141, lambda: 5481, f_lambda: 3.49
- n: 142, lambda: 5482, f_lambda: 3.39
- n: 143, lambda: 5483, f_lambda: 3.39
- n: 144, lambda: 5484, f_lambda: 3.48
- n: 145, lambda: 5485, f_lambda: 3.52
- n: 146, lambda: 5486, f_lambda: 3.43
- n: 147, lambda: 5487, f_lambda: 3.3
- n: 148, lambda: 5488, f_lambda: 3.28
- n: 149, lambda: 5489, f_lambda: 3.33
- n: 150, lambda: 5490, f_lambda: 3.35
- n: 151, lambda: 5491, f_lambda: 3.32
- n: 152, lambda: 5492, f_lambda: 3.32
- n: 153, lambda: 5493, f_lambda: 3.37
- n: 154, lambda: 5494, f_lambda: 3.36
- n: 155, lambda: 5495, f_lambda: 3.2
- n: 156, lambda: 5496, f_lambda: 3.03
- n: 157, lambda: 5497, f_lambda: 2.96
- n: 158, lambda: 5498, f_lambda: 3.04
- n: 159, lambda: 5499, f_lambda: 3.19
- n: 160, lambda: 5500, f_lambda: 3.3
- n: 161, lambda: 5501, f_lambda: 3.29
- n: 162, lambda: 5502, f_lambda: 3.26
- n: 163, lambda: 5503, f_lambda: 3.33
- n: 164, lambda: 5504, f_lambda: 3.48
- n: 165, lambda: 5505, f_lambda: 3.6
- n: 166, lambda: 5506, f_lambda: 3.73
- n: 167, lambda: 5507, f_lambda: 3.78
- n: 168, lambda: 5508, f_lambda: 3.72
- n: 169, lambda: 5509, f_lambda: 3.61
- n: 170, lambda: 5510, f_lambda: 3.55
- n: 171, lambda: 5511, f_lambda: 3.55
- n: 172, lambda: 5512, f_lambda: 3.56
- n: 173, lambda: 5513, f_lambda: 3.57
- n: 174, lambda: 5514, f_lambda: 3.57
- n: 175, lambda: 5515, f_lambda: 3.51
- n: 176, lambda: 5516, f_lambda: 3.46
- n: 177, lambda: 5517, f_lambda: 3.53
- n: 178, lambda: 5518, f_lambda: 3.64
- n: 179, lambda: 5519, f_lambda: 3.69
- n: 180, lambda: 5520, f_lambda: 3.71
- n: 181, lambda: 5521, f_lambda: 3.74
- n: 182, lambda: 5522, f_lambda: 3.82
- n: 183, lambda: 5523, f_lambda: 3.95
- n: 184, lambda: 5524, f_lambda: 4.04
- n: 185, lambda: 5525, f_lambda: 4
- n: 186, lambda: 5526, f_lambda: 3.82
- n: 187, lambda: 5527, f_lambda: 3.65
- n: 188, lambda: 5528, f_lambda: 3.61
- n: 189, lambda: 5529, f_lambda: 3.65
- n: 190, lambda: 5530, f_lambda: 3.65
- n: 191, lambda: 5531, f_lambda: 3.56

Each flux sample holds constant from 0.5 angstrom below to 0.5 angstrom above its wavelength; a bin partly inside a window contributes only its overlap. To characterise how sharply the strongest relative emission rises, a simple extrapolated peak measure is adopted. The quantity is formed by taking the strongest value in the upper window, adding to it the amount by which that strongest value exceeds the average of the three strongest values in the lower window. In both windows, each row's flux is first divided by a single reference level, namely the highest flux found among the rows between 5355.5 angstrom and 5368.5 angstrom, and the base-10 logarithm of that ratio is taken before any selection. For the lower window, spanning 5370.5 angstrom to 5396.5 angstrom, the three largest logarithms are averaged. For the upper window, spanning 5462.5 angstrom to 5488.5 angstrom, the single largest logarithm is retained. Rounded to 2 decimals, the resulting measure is -0.07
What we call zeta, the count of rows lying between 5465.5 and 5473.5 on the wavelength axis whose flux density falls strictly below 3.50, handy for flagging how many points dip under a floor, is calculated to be 2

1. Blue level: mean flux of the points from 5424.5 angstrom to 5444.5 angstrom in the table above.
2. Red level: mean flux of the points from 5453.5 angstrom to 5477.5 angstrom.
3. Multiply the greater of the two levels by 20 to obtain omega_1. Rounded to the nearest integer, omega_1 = 74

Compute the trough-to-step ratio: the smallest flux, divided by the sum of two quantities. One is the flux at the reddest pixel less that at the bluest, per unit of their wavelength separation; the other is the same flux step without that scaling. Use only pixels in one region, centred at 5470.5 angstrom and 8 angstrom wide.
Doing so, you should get 60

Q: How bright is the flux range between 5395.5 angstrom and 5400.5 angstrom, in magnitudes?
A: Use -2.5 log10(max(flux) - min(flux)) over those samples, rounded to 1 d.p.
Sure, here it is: 1.3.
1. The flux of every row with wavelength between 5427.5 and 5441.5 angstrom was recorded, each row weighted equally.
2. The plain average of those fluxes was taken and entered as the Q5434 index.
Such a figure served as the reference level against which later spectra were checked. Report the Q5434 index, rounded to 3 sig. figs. 3.67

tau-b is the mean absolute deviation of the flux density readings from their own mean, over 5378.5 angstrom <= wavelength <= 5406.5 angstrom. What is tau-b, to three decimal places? 0.134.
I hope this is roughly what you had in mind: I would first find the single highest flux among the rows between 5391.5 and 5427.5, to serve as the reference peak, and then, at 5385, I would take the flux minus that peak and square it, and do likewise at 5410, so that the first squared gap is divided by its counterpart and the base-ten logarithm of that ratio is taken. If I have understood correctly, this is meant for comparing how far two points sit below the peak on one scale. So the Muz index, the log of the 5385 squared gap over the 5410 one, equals 0.2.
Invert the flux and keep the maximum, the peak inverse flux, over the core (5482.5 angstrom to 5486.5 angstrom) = 0.295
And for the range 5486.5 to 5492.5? 0.305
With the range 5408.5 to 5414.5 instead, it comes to 0.292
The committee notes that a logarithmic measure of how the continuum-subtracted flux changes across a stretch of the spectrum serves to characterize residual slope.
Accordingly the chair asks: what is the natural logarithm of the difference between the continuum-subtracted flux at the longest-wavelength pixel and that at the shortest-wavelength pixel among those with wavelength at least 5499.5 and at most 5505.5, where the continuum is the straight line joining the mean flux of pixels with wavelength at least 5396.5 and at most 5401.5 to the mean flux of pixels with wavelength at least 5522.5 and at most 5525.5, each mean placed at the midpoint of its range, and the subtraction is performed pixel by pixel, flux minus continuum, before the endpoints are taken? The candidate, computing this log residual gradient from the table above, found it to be -1.3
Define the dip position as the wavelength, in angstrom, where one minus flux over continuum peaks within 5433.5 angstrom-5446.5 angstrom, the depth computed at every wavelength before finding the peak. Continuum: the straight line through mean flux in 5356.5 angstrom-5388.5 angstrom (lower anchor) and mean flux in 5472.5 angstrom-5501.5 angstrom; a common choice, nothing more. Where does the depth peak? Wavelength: 5434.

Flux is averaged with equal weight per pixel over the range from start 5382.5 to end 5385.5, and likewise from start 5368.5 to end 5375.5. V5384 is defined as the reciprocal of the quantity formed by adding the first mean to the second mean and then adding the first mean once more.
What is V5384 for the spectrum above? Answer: 0.094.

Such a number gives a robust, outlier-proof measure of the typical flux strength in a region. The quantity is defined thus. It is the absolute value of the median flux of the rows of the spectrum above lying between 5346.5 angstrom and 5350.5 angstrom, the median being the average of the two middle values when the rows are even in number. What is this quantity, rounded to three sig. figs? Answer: 3.68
